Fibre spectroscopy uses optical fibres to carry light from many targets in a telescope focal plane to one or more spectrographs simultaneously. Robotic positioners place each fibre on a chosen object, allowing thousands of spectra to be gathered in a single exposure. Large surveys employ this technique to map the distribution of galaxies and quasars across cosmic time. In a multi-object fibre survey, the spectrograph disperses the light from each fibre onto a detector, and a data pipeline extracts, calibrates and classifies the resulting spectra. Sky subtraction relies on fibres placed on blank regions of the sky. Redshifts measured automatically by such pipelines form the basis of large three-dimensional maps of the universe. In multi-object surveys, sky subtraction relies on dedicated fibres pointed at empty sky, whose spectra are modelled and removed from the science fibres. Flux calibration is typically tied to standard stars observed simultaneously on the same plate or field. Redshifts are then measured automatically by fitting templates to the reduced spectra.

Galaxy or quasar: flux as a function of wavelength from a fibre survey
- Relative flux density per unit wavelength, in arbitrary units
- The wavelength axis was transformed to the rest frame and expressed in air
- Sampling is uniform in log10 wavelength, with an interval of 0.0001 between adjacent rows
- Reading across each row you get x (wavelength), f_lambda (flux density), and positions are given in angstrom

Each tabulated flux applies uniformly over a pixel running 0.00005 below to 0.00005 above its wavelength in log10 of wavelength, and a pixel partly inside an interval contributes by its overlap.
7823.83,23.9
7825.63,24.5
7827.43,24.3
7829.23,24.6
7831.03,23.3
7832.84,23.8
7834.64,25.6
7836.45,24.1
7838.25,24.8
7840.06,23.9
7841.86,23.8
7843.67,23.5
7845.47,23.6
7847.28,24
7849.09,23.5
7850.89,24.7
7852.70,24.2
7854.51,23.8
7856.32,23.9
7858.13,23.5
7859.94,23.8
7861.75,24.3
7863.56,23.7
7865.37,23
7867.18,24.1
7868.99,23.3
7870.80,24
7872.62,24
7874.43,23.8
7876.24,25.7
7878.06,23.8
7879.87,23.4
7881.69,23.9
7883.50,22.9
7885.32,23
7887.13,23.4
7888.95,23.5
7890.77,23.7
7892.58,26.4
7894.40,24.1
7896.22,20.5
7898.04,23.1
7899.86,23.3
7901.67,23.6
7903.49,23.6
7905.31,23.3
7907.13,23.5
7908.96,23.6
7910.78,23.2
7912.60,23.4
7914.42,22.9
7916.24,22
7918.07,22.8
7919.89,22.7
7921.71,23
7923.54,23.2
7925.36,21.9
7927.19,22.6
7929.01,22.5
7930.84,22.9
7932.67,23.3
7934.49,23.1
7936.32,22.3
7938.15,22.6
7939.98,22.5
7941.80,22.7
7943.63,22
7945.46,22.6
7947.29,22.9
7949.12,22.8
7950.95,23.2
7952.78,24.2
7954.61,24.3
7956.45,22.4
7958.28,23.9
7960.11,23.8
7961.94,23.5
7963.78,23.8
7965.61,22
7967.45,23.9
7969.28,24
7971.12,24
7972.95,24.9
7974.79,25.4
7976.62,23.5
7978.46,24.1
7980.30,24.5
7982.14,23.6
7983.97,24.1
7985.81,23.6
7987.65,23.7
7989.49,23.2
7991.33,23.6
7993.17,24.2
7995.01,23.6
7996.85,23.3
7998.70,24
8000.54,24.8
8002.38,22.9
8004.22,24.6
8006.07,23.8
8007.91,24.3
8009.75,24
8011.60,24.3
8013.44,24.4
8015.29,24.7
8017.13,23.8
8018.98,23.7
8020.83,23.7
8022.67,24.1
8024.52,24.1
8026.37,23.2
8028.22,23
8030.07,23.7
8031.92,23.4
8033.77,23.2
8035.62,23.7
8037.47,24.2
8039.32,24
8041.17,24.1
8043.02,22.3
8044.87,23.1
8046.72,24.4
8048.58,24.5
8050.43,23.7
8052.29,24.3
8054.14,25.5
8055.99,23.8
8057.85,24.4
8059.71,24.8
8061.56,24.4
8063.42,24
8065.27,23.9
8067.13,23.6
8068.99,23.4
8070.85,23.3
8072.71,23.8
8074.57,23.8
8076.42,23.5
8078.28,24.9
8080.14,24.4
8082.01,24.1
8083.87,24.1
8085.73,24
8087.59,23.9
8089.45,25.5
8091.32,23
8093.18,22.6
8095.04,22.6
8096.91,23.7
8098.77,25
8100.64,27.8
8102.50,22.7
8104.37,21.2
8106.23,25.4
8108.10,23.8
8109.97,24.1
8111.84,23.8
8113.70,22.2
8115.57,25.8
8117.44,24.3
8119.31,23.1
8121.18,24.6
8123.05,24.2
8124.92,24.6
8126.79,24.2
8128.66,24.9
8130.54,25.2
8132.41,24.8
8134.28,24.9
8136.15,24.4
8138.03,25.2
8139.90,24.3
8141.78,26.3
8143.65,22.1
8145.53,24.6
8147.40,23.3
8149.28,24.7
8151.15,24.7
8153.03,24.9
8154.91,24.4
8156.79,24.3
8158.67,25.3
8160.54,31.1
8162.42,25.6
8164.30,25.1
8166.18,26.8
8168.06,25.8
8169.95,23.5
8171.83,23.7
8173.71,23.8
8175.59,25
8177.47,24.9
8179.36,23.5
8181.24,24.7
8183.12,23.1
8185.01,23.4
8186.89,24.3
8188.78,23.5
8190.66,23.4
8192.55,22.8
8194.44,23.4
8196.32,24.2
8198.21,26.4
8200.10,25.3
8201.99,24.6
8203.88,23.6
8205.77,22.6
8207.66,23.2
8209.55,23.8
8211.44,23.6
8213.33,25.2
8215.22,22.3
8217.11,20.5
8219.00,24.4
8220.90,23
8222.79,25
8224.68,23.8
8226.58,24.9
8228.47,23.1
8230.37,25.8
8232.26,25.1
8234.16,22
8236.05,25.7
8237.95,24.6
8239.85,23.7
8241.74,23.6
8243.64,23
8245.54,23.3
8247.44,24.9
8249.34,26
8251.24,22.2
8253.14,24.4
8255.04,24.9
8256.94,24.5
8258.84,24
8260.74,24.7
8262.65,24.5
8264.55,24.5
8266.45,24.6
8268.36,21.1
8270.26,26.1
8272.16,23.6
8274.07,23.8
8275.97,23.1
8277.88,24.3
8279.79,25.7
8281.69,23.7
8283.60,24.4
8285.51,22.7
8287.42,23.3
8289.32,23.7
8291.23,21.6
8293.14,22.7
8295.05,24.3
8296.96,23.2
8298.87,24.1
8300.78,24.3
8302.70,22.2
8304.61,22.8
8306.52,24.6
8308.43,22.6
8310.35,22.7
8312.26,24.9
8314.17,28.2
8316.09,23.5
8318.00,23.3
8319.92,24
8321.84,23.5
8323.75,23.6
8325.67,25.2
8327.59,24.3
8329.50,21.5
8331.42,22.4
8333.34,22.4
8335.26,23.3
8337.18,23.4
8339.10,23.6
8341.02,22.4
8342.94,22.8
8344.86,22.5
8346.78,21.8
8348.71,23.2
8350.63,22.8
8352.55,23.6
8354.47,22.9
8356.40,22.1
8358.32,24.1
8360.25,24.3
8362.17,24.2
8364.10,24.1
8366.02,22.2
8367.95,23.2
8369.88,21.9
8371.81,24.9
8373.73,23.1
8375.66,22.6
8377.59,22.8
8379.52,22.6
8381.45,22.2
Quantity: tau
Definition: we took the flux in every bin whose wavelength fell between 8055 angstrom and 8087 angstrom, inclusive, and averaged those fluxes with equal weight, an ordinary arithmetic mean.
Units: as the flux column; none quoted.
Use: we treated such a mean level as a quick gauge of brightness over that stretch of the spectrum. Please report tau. 24.01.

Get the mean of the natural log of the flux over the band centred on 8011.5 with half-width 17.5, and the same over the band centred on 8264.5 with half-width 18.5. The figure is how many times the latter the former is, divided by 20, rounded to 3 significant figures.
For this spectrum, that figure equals 0.0498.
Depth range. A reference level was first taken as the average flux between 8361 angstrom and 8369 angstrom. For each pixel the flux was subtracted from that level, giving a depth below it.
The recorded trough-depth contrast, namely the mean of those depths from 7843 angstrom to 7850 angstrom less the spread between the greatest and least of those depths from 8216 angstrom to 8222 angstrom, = -4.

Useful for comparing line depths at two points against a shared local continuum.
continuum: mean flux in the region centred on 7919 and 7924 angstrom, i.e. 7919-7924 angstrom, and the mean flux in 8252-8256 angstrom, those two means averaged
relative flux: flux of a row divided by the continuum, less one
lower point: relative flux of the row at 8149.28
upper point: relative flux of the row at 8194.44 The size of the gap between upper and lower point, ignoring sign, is 0.055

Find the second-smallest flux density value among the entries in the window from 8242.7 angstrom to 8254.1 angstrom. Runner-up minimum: 23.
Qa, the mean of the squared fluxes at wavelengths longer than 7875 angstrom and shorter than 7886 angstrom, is 567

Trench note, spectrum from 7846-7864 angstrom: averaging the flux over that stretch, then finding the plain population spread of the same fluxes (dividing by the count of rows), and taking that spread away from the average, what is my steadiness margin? 23.6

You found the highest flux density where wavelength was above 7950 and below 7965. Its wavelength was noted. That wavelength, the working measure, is 7954.61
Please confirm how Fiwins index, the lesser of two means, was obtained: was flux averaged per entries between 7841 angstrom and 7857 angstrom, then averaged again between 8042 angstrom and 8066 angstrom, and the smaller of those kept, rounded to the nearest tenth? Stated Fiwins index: 23.9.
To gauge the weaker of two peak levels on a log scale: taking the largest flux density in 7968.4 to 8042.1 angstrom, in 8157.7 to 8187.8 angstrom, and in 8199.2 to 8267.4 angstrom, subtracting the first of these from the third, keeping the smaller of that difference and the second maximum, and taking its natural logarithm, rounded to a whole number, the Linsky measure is -1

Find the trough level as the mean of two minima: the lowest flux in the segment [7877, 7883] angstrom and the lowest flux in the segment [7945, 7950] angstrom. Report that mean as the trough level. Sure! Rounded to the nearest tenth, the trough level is 23.0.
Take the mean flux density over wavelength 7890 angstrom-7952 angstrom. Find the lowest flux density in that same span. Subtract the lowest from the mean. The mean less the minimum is 2.5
